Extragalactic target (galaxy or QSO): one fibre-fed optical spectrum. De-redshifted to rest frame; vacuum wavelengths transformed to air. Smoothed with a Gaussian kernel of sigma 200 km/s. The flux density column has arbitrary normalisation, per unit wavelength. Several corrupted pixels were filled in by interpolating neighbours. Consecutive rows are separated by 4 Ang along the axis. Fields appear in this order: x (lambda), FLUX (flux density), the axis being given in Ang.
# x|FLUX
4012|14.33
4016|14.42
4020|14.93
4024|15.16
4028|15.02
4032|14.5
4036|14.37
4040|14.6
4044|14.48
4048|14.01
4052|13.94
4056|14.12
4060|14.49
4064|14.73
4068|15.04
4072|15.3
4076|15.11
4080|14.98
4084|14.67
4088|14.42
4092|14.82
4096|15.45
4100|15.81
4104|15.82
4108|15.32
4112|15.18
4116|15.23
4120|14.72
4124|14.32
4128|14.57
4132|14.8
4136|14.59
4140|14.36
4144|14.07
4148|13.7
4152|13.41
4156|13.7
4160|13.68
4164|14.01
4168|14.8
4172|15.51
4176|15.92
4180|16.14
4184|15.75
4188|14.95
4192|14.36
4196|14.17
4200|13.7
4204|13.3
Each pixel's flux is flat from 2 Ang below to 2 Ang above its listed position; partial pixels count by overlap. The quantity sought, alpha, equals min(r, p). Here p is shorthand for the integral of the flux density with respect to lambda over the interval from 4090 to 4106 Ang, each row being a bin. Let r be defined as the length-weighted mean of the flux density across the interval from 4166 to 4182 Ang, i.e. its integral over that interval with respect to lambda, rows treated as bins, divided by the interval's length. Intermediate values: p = 248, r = 15.6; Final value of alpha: 15.6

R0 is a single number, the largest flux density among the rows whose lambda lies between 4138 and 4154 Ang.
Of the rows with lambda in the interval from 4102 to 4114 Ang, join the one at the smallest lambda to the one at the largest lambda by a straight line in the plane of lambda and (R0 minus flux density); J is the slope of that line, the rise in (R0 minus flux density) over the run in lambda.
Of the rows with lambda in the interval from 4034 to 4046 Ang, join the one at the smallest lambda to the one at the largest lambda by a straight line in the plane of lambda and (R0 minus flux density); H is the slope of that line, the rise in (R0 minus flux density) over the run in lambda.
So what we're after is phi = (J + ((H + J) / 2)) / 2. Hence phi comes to 0.057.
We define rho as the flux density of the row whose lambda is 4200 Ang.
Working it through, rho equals 13.7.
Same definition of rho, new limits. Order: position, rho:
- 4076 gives 15.11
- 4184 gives 15.75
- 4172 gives 15.51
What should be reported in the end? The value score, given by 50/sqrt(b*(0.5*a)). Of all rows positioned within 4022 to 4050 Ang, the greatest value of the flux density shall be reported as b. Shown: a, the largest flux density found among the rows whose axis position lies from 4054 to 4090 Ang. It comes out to 4.64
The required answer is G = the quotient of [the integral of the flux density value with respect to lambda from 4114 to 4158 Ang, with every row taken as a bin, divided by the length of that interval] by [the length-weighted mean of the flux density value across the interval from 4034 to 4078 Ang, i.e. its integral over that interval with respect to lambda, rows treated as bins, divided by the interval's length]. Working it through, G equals 0.98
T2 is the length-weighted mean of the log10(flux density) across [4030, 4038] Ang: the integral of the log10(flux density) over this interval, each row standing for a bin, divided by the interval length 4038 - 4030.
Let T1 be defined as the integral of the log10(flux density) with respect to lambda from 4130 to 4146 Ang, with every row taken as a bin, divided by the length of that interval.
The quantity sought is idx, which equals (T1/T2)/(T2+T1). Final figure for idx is 0.431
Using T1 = 1.16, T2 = 1.159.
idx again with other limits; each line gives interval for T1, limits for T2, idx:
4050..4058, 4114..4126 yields 0.424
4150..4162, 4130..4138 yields 0.422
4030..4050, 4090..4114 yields 0.416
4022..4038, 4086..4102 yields 0.422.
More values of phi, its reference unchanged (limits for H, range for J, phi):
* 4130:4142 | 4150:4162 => -0.012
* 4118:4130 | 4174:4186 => 0.021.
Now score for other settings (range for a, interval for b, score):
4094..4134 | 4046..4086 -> 4.55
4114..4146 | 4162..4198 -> 4.51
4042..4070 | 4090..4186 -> 4.54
